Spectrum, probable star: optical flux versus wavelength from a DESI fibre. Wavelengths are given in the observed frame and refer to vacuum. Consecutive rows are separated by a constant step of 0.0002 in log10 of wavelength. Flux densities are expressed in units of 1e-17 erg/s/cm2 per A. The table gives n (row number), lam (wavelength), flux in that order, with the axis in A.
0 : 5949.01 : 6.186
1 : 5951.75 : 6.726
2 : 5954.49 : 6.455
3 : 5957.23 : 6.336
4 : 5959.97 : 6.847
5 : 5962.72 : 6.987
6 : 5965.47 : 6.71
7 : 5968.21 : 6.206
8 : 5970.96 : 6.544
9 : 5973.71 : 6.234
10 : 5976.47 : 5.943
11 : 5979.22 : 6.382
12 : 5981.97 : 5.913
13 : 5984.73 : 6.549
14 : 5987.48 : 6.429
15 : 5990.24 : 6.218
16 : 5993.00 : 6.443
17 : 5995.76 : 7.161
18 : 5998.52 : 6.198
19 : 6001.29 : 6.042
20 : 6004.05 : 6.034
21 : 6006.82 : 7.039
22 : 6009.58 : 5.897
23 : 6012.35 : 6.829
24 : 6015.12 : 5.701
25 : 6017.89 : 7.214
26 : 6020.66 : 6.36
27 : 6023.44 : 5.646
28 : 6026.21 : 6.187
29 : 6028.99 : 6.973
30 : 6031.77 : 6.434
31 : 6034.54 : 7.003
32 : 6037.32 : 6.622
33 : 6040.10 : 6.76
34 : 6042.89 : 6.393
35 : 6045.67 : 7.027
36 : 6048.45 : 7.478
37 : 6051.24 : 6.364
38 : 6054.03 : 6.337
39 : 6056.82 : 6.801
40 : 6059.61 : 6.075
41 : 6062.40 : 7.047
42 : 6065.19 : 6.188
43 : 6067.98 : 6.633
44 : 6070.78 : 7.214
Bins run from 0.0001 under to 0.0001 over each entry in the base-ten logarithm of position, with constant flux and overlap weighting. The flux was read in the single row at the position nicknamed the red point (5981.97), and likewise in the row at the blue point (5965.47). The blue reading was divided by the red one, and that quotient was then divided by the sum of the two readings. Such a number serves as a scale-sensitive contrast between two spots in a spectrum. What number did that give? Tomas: 0.090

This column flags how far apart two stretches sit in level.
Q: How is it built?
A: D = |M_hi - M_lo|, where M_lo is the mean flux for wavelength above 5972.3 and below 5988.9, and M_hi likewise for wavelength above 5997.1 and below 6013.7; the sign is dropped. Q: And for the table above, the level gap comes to 0.10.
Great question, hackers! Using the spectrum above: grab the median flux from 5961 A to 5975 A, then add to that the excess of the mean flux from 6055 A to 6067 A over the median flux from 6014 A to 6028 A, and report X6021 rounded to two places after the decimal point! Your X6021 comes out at 6.88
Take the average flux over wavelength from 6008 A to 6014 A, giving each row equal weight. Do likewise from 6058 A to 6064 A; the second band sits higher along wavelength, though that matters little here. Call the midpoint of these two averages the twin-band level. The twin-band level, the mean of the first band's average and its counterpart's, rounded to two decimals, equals 6.46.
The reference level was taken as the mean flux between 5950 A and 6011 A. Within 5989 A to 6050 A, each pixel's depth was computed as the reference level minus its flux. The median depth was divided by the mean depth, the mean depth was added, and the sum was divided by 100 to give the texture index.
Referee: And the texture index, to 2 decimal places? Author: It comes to 0.00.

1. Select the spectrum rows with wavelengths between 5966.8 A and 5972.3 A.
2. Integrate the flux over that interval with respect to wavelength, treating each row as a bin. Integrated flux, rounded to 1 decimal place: 35.1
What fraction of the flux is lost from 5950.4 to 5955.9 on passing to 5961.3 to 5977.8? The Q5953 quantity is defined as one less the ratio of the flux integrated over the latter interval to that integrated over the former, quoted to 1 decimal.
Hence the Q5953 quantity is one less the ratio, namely -1.9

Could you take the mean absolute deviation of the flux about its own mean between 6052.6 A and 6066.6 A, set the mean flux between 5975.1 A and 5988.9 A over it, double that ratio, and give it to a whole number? 36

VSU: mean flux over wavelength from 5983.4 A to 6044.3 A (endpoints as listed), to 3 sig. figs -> 6.46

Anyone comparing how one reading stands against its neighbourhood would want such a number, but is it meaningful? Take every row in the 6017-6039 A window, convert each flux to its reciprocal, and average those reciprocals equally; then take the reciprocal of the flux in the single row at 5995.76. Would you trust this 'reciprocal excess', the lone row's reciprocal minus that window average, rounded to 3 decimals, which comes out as -0.014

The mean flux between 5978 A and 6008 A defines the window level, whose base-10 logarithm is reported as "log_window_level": 0.806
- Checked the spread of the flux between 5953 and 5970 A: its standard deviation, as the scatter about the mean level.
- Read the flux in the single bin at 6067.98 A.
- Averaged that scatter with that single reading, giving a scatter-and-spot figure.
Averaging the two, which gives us 3.5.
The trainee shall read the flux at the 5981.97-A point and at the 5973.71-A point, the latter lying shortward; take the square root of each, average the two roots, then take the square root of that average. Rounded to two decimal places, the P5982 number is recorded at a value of 1.57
